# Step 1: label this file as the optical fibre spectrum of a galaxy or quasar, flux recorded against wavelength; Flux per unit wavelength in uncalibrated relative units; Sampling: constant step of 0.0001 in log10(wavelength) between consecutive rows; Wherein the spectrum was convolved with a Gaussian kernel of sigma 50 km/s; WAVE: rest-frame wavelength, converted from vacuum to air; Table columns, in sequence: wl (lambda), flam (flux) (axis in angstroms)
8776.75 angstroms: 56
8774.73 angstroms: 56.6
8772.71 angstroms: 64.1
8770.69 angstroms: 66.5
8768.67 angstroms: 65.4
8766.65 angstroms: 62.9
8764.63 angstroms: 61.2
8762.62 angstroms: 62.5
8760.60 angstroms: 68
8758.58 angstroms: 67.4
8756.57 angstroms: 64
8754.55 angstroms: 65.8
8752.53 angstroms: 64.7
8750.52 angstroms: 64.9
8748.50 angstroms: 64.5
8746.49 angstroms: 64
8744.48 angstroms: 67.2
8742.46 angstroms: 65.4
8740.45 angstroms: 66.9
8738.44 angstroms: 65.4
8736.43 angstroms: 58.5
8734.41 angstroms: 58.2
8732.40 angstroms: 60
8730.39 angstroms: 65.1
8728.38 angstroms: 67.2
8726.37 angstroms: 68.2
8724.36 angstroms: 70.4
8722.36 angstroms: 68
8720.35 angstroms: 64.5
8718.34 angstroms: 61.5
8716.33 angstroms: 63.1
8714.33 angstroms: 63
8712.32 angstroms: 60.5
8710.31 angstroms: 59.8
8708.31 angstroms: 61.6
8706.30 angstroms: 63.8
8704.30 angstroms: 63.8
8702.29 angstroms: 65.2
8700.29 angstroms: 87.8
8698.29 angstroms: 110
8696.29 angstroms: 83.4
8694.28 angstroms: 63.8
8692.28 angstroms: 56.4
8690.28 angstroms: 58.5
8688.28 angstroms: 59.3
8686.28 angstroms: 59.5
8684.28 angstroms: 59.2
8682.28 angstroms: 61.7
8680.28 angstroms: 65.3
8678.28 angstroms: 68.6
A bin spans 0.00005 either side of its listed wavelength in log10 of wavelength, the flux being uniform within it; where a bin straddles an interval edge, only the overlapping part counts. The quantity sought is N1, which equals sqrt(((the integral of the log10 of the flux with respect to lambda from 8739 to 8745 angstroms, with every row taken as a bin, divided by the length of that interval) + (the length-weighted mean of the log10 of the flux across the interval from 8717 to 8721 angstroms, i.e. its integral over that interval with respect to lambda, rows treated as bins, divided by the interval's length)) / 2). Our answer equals 1.34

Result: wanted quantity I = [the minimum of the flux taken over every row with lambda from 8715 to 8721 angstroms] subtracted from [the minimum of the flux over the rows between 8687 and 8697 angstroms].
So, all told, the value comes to -5.1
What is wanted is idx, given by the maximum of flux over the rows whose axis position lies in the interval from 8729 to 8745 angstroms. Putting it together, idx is 67.2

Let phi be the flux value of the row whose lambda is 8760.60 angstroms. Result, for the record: 68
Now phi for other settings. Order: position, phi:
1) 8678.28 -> 68.6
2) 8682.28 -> 61.7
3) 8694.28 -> 63.8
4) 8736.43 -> 58.5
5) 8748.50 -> 64.5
